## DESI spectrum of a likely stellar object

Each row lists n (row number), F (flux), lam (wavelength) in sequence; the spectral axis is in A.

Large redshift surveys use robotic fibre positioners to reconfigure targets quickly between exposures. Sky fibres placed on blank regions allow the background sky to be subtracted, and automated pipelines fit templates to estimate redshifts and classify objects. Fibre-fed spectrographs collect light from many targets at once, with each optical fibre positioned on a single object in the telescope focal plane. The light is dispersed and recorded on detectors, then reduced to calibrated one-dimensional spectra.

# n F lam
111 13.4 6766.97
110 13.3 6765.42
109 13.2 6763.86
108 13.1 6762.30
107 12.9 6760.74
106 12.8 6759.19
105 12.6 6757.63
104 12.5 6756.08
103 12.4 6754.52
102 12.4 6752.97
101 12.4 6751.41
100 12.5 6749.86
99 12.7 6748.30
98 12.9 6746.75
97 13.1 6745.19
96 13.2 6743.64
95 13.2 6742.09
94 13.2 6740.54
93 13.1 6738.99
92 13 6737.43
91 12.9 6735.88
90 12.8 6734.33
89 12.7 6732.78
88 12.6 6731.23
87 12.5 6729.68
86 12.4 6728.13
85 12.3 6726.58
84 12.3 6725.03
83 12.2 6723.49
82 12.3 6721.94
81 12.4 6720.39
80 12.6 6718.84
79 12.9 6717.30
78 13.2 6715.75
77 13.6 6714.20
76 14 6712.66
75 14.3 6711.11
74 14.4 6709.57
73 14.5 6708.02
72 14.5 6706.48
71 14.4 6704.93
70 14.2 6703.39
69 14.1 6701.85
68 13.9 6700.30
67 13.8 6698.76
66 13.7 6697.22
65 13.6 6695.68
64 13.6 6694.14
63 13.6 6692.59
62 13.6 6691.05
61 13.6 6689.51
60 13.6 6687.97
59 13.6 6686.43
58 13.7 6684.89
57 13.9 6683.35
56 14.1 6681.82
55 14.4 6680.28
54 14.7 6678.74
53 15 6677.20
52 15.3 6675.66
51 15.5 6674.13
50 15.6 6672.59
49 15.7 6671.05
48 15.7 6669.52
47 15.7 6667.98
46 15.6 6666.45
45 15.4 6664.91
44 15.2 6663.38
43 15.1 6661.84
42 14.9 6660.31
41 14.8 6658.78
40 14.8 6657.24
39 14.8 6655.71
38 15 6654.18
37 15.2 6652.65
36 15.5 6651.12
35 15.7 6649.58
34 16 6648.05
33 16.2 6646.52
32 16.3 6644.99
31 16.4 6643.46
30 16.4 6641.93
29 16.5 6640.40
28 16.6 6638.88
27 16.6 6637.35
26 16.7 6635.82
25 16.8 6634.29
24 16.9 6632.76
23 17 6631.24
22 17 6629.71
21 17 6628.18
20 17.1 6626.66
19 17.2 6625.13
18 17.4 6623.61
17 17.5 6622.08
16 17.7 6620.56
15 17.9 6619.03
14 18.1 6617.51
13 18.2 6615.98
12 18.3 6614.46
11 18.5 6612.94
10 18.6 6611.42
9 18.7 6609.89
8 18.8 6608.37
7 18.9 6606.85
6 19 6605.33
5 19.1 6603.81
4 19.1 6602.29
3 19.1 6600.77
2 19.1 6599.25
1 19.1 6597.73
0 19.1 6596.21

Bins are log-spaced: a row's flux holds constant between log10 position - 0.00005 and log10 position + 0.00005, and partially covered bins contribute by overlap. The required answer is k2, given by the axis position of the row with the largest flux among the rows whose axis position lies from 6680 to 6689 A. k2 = 6680.28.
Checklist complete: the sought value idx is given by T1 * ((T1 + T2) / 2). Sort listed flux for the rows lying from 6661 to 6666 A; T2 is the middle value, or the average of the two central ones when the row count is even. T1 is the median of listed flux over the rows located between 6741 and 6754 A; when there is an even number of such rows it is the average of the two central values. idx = 179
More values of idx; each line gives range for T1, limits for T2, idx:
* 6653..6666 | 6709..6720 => 213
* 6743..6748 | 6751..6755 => 167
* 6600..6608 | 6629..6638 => 343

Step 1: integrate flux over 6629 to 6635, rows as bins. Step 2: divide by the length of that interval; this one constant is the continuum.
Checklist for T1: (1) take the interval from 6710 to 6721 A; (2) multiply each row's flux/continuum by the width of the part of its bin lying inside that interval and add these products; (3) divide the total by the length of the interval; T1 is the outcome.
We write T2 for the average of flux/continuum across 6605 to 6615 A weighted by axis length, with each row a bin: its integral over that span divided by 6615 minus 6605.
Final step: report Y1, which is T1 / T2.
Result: 0.7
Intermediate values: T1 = 0.79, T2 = 1.10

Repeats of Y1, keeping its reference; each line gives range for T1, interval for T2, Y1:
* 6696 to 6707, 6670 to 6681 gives 0.9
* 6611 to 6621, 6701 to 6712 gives 1.3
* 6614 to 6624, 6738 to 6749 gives 1.4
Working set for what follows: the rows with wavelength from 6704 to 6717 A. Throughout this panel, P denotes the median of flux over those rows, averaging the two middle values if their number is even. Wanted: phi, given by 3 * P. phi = 43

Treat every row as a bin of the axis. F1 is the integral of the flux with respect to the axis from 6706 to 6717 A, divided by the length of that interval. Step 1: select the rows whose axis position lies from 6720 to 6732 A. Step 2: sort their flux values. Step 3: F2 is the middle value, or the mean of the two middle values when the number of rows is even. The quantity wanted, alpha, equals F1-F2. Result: 1.7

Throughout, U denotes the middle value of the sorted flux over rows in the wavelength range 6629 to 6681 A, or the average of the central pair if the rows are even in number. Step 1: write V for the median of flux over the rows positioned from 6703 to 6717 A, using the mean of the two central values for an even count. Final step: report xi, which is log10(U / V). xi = 0.04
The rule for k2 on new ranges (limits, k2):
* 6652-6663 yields 6652.65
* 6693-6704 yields 6703.39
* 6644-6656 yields 6644.99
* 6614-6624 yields 6614.46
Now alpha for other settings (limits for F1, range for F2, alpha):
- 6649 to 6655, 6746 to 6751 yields 2.6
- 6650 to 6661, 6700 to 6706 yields 0.9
